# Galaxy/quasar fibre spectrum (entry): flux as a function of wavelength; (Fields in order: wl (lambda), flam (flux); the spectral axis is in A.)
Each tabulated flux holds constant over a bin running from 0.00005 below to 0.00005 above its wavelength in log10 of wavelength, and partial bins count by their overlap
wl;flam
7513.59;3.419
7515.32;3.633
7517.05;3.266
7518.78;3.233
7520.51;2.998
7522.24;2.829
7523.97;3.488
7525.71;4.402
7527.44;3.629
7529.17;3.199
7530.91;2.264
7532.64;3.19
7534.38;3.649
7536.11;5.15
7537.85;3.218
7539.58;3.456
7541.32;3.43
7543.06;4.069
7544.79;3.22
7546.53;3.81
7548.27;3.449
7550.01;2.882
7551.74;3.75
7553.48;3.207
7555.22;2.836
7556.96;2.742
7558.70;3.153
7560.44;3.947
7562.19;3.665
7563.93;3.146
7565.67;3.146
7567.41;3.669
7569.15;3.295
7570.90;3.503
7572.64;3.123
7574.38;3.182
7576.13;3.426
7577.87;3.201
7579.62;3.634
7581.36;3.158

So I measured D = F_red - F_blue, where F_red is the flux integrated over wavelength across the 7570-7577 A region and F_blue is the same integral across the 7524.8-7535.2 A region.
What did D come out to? -12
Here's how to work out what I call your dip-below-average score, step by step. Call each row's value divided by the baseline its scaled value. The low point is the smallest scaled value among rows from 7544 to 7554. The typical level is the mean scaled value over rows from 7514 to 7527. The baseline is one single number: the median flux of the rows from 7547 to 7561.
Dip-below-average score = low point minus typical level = -0.17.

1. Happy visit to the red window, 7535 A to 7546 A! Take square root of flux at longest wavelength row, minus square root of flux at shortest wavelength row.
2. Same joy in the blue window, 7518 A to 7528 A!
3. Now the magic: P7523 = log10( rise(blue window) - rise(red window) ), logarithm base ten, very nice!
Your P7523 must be -0.24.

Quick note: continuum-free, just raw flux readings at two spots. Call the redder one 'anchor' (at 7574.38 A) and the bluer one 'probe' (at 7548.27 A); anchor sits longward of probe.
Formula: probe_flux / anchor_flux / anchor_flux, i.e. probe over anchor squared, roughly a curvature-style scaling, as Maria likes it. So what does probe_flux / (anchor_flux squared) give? 0.34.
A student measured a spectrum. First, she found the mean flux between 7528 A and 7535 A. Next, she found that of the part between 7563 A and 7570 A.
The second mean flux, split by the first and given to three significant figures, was 1.08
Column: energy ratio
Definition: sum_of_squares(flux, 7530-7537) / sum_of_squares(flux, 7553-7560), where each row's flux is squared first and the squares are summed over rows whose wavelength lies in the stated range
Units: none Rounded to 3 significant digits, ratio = 1.54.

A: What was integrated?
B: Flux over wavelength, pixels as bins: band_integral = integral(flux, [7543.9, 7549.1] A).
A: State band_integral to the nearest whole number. 18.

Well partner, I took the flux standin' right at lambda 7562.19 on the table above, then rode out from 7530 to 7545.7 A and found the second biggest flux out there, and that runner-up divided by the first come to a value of 1.11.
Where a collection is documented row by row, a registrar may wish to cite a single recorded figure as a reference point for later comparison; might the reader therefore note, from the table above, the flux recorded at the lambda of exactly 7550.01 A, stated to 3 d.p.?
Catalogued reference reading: 2.882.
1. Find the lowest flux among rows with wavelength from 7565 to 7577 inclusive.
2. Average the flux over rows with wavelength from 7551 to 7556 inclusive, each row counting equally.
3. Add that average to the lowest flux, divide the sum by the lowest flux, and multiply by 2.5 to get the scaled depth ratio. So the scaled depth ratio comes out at 5.1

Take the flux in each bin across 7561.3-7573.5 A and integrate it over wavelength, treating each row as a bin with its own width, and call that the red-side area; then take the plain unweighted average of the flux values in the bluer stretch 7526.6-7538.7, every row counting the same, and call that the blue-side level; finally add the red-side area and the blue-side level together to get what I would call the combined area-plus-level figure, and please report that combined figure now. 44.5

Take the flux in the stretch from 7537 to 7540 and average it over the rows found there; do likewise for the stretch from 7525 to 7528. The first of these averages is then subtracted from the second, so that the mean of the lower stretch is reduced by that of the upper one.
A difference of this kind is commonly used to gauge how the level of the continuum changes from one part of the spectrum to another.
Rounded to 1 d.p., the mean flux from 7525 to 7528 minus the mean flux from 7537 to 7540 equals 0.7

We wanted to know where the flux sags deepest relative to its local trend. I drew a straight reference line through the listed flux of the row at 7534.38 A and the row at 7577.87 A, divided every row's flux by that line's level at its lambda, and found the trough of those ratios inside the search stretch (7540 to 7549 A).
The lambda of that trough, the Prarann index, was 7544.79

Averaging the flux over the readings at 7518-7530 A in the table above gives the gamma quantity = 3.40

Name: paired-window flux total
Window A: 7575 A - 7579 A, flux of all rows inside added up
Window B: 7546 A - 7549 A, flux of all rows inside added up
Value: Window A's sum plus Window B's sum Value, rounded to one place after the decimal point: 13.9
